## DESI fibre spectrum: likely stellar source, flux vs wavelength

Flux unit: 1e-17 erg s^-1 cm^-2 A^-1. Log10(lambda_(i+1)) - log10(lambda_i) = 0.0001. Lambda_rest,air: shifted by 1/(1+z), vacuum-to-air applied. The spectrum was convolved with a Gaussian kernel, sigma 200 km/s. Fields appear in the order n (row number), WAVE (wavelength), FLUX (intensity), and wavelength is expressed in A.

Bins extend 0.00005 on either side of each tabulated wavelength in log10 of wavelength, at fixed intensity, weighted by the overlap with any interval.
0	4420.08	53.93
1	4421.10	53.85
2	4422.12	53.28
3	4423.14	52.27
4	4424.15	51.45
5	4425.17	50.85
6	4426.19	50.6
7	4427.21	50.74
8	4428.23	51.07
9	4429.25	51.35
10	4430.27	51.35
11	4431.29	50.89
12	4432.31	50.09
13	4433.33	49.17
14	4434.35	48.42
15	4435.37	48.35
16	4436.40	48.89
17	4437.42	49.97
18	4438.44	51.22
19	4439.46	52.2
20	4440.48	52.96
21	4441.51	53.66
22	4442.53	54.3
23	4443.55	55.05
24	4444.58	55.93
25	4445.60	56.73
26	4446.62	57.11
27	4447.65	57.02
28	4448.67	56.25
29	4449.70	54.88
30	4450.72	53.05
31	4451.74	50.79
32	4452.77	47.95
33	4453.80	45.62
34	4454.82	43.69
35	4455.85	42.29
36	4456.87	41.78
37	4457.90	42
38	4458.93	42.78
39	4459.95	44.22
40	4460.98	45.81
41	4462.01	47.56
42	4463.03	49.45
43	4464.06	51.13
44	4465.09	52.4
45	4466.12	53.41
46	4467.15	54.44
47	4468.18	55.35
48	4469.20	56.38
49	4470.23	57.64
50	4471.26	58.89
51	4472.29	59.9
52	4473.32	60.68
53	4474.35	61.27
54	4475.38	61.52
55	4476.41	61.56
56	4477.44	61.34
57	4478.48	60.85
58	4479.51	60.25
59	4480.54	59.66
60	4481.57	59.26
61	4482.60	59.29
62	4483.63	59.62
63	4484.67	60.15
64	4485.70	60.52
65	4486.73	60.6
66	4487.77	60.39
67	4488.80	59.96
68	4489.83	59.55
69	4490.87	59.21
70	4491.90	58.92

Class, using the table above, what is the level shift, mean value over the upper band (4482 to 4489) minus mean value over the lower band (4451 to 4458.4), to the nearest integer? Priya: 15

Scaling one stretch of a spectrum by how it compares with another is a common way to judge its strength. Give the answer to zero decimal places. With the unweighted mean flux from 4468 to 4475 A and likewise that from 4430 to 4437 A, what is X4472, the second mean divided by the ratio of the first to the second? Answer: 42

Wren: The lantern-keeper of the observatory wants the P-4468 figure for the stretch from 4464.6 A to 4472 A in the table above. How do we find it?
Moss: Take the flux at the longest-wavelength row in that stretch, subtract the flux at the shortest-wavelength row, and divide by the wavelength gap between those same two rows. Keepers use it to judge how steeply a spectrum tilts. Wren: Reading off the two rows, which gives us 1.1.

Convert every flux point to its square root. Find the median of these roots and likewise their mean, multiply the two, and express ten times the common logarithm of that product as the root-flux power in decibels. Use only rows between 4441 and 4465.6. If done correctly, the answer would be 17.0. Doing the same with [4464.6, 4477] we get 17.6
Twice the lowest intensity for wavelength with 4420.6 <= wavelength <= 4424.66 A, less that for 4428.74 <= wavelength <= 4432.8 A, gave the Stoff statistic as 53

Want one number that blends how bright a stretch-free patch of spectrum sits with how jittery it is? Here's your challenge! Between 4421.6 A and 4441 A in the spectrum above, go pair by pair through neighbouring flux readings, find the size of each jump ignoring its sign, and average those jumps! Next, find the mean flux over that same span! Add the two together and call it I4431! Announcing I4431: 51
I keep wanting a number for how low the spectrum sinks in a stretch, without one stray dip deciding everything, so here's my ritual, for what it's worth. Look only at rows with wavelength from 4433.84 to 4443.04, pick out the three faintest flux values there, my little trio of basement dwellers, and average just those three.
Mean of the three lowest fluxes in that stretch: 48.6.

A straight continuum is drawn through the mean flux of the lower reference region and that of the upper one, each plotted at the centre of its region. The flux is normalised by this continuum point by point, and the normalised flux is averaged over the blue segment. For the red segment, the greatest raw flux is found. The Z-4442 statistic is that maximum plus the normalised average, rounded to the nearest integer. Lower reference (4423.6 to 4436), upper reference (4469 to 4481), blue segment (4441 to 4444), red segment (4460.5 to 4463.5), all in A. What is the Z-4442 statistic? 50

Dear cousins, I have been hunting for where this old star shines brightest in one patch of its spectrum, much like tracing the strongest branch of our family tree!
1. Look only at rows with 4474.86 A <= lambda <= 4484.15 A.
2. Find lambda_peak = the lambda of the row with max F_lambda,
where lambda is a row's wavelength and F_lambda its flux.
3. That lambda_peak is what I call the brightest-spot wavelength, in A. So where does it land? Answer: 4476.41 A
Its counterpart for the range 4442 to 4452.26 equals 4446.62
